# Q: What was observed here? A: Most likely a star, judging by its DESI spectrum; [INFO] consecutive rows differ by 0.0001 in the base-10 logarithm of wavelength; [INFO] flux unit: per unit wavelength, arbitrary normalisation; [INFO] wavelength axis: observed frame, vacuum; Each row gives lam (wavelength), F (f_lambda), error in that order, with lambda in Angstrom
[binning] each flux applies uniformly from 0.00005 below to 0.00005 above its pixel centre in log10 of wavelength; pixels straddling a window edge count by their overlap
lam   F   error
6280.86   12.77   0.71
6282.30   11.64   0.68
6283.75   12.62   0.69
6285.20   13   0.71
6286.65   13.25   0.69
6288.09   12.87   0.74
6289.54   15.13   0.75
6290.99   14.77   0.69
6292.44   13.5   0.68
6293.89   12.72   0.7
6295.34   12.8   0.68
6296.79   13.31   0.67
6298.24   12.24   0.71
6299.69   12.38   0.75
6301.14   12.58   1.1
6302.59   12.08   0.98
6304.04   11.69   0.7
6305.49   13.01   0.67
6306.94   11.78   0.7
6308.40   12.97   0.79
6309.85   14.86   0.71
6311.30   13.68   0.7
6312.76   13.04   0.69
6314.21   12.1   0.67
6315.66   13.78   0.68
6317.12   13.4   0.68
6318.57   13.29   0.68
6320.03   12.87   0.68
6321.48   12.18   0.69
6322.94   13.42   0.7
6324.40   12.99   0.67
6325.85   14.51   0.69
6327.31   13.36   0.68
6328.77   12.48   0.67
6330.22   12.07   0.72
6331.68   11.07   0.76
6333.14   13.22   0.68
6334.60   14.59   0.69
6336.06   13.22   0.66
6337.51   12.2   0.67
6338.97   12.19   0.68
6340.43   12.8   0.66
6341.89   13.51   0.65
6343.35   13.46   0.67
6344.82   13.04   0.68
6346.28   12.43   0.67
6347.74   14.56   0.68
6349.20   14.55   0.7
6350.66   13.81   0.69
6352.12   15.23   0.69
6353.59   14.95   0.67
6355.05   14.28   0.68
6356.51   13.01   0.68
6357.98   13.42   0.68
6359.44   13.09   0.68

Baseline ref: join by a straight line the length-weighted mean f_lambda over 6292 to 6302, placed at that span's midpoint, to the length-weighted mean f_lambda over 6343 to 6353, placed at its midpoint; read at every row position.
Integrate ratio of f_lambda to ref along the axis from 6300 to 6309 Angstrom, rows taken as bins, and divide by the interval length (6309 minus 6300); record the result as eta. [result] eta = 0.95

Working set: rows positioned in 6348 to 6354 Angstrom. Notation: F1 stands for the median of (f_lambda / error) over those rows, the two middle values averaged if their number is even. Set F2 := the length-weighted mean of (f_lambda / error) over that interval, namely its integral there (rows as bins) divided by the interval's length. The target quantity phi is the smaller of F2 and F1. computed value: 21.2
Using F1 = 21.4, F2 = 21.2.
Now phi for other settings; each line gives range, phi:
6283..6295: 18.8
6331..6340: 18.6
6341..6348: 19.9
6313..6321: 19.2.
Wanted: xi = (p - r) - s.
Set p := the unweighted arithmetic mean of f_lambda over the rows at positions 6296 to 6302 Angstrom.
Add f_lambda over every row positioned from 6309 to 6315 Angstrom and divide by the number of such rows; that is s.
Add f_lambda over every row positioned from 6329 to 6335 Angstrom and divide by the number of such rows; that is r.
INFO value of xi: -13.5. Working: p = 12.6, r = 12.7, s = 13.4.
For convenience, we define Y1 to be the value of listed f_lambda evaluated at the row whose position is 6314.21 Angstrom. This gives 12.1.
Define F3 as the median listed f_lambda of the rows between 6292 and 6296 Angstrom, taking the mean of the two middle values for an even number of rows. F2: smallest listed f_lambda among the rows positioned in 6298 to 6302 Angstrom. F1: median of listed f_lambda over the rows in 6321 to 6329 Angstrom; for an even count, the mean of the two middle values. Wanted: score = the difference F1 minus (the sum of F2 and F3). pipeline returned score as -11.9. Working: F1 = 13.2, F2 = 12.24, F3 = 12.8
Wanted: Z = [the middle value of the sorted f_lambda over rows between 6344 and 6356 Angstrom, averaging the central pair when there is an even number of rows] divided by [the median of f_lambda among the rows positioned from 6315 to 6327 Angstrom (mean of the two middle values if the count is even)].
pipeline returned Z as 1.080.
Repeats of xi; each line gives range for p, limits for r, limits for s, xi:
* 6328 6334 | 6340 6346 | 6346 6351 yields -14.8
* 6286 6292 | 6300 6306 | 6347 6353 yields -12.9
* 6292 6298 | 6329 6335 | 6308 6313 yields -13.3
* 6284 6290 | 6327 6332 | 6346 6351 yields -12.5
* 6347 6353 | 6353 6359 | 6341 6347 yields -12.5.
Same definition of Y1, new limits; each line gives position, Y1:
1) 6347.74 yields 14.56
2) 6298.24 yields 12.24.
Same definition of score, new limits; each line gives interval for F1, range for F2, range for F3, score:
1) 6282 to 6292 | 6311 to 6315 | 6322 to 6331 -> -12.3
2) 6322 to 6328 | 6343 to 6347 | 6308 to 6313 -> -12.4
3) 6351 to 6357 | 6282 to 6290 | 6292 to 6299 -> -9.8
